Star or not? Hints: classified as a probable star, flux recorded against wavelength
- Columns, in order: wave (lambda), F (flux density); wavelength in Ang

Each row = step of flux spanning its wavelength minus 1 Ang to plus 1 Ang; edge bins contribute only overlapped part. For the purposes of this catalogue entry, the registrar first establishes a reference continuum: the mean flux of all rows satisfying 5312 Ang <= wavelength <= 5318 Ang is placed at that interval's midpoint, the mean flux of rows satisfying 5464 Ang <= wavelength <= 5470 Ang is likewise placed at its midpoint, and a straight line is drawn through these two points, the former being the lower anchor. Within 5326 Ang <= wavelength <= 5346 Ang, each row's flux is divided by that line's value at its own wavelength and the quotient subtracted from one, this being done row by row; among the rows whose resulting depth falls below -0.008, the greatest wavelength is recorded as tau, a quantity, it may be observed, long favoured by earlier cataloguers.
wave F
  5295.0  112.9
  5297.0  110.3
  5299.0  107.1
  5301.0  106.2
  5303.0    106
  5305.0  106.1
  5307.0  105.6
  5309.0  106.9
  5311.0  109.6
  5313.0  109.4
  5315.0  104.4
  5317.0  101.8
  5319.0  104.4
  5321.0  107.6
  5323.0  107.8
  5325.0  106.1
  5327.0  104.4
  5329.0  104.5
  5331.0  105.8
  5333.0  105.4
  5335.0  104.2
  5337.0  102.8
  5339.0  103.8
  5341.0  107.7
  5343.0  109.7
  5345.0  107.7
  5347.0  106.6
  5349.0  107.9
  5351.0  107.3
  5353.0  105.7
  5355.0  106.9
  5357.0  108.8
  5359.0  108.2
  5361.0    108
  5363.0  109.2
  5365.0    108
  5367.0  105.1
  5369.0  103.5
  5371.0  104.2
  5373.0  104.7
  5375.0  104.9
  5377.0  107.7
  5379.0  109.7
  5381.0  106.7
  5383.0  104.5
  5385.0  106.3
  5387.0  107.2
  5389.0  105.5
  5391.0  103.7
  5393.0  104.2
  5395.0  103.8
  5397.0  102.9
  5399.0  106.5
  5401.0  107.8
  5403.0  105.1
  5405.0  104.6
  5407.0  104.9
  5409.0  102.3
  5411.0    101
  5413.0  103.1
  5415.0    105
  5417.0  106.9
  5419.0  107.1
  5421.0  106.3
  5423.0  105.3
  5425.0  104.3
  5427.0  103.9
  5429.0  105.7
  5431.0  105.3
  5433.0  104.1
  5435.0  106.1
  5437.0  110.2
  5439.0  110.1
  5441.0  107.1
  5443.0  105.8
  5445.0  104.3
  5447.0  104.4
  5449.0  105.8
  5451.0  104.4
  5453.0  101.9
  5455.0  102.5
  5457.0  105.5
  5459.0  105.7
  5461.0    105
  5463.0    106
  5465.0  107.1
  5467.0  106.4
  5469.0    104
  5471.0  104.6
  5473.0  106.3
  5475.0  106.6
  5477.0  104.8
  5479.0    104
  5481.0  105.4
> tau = 5345.0 Ang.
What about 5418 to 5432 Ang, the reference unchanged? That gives 5419.0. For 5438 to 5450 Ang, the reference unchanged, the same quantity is 5441.0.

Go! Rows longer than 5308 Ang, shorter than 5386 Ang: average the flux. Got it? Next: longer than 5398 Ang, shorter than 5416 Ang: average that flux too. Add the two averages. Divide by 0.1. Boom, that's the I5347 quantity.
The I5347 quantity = 2108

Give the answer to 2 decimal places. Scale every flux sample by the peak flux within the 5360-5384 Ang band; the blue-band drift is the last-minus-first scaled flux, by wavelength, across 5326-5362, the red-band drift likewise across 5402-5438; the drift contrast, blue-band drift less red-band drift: -0.01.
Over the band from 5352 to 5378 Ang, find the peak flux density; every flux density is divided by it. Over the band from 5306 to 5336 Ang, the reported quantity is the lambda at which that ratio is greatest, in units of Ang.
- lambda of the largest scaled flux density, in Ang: 5311.0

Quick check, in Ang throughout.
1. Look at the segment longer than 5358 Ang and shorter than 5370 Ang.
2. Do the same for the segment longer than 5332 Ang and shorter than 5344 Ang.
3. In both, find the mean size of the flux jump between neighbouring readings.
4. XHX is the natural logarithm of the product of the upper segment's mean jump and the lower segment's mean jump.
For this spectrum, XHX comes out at 1.0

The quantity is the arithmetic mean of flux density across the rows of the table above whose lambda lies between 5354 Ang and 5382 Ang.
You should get 107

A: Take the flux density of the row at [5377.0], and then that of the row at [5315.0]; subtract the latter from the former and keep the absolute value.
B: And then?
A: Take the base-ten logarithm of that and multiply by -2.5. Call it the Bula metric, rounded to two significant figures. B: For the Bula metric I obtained -1.3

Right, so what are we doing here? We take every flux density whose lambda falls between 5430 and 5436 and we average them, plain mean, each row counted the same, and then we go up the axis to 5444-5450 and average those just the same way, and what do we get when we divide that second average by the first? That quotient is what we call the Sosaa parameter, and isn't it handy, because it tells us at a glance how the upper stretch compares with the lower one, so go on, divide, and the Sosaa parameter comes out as 0.997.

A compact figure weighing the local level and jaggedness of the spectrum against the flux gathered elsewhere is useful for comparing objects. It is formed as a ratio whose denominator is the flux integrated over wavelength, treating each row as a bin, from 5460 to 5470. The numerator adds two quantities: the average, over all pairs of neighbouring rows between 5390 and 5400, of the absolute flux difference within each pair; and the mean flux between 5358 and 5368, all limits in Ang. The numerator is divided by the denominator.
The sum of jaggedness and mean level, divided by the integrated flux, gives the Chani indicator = 0.103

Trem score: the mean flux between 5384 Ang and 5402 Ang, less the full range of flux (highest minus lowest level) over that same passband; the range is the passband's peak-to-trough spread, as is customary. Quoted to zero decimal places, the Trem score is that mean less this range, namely 100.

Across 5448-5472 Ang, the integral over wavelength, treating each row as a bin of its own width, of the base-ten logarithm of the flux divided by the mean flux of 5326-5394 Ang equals -0.13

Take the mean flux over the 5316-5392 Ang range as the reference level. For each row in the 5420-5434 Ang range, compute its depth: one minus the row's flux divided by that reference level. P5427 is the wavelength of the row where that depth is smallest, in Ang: 5421.0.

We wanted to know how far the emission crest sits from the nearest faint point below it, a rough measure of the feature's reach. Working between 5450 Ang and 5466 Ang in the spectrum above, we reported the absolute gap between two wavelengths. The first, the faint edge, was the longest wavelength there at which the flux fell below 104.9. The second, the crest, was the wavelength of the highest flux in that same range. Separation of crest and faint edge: 10 Ang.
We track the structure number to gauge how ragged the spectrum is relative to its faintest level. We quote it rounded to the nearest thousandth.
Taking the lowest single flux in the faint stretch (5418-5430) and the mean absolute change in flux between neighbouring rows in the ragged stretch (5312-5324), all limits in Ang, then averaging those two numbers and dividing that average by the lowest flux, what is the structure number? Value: 0.513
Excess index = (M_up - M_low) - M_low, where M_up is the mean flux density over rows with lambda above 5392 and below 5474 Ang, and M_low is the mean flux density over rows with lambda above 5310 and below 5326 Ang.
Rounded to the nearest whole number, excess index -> -108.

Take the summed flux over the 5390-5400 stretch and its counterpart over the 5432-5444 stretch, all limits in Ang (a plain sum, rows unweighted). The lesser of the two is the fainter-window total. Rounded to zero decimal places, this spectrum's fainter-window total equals 521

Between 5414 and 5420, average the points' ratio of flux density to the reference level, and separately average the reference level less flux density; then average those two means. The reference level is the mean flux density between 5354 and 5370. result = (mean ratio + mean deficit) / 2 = 0.9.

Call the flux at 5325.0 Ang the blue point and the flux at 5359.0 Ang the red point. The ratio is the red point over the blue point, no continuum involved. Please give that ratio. 1.02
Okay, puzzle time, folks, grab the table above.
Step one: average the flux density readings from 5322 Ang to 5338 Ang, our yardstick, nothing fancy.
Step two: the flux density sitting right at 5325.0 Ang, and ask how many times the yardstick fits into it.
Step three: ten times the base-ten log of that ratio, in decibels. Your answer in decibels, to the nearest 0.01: 0.04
